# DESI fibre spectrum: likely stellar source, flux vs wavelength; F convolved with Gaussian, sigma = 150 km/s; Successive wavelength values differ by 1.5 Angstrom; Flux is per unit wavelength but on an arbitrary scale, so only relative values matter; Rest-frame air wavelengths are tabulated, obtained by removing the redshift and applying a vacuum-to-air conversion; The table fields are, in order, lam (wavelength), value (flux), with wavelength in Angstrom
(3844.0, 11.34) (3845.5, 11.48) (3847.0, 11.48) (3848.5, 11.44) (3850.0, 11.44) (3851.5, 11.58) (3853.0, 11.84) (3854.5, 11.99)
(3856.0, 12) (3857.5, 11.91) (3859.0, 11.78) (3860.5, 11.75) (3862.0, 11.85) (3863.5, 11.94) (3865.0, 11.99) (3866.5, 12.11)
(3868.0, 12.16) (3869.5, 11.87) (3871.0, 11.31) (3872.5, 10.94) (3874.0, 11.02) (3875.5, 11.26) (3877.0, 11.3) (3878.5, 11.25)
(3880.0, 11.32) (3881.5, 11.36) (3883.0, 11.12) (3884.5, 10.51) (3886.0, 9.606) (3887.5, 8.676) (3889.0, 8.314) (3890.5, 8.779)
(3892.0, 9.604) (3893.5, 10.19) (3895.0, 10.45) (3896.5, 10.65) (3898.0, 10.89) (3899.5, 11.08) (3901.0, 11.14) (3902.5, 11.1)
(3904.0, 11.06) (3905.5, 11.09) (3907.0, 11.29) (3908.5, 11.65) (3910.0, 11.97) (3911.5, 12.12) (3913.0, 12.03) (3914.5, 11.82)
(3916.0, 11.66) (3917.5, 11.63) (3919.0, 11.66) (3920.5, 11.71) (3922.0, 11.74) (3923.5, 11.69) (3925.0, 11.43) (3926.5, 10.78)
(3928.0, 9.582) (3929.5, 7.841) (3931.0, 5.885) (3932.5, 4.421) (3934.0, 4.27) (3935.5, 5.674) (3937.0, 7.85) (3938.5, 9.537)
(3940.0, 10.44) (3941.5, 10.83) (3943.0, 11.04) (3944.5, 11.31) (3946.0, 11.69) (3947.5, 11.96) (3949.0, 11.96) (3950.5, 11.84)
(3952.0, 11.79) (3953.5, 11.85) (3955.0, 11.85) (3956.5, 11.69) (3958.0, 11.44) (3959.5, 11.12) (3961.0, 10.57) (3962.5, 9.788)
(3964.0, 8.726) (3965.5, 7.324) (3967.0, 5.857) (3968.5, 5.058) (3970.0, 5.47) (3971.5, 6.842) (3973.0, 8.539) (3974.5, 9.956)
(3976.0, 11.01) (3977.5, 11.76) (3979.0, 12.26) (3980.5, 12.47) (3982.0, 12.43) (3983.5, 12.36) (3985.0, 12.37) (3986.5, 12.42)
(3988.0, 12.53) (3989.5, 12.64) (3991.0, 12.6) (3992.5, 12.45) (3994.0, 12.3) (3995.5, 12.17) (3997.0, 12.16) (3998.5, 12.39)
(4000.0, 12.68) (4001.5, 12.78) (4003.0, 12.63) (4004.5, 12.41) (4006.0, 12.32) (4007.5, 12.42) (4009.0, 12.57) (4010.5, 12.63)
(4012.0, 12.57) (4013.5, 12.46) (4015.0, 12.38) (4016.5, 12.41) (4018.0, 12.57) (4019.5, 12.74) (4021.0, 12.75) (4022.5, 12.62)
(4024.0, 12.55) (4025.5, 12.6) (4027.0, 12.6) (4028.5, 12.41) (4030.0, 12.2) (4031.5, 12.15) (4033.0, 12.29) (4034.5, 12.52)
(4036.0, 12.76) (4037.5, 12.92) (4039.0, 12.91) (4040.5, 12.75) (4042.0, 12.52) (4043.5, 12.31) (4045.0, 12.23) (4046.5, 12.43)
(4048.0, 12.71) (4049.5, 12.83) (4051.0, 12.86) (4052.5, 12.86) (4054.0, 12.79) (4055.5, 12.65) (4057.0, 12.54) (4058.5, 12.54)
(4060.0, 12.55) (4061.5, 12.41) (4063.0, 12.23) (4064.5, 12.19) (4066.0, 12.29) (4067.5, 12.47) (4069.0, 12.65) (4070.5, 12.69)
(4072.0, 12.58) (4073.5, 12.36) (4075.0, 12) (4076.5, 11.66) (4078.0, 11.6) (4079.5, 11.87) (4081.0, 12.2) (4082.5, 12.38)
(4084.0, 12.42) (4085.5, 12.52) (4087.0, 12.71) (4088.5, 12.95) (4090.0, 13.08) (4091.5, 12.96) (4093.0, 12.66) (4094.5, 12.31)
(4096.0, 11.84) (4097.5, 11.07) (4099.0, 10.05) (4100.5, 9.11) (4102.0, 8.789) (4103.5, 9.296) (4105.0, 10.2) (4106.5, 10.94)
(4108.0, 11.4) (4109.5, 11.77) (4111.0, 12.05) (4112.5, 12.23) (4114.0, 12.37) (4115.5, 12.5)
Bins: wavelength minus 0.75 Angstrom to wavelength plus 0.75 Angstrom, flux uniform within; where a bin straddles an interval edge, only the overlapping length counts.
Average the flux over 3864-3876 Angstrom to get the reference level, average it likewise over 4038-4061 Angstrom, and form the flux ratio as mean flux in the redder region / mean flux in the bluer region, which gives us 1.09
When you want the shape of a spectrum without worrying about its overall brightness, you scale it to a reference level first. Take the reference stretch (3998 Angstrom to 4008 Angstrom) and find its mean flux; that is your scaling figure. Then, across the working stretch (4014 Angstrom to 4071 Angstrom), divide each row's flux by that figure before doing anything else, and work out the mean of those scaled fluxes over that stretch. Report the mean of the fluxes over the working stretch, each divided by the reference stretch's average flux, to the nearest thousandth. 1.002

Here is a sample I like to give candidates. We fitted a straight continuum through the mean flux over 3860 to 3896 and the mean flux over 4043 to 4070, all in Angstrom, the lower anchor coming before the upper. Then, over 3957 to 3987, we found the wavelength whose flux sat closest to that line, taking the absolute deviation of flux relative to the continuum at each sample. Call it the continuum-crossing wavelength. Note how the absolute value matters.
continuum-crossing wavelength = 3977.5 Angstrom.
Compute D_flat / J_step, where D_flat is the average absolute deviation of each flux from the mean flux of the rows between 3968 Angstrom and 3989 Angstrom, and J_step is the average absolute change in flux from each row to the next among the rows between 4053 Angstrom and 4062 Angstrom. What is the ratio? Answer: 29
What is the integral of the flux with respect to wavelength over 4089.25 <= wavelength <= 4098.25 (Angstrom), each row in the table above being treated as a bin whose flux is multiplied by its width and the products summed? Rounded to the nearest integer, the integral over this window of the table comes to 111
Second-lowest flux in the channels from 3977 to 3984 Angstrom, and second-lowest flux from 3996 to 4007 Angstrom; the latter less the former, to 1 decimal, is 0.1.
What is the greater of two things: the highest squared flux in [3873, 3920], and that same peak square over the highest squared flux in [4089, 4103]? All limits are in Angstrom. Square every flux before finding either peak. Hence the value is 147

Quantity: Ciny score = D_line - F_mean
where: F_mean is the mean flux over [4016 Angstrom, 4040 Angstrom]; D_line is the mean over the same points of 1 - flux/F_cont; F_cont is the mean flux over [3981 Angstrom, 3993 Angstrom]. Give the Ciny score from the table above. -12.6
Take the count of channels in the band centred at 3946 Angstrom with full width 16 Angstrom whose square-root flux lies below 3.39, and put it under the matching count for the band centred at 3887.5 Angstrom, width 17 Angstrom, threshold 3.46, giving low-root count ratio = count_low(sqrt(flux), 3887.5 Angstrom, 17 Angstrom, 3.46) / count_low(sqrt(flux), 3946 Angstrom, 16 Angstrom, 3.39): 2.2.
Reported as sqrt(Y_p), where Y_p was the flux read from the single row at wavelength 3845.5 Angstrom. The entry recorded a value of 3.39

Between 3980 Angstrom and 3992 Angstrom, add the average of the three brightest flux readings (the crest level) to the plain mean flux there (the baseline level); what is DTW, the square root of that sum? 5.01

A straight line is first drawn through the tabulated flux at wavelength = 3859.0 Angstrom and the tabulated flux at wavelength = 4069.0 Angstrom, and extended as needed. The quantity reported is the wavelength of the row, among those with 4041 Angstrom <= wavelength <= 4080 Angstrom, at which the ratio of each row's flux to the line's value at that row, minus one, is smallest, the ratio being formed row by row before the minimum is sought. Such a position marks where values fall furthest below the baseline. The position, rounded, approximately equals 4078.0 Angstrom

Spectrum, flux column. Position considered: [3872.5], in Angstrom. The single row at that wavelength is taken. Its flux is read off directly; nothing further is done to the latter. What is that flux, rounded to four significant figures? 10.94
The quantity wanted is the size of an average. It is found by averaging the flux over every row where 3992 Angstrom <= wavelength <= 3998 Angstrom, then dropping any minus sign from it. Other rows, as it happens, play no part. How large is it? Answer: 12.3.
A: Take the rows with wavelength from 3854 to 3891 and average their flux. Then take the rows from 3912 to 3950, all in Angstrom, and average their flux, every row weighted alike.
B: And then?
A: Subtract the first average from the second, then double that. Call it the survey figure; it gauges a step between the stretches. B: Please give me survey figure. -2.2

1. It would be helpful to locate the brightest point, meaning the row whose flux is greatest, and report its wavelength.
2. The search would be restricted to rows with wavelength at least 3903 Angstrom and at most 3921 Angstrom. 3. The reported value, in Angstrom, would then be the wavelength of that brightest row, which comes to 3911.5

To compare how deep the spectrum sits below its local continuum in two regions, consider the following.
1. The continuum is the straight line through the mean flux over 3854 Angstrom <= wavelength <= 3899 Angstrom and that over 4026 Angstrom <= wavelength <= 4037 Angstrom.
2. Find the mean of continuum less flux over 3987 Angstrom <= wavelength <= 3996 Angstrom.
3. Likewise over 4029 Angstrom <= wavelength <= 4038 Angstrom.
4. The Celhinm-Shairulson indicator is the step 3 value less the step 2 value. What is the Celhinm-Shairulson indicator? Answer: 0.4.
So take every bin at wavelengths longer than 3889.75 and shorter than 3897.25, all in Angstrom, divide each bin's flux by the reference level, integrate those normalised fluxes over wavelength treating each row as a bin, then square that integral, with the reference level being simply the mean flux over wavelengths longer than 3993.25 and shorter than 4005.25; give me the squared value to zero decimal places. 36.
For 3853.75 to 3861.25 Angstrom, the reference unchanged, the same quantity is 51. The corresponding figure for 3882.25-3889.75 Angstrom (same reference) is 34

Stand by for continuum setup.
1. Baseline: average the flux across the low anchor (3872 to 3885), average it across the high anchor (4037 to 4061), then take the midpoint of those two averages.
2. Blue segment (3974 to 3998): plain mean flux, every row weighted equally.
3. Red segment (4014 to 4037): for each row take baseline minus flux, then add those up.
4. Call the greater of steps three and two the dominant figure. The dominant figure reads 12.1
